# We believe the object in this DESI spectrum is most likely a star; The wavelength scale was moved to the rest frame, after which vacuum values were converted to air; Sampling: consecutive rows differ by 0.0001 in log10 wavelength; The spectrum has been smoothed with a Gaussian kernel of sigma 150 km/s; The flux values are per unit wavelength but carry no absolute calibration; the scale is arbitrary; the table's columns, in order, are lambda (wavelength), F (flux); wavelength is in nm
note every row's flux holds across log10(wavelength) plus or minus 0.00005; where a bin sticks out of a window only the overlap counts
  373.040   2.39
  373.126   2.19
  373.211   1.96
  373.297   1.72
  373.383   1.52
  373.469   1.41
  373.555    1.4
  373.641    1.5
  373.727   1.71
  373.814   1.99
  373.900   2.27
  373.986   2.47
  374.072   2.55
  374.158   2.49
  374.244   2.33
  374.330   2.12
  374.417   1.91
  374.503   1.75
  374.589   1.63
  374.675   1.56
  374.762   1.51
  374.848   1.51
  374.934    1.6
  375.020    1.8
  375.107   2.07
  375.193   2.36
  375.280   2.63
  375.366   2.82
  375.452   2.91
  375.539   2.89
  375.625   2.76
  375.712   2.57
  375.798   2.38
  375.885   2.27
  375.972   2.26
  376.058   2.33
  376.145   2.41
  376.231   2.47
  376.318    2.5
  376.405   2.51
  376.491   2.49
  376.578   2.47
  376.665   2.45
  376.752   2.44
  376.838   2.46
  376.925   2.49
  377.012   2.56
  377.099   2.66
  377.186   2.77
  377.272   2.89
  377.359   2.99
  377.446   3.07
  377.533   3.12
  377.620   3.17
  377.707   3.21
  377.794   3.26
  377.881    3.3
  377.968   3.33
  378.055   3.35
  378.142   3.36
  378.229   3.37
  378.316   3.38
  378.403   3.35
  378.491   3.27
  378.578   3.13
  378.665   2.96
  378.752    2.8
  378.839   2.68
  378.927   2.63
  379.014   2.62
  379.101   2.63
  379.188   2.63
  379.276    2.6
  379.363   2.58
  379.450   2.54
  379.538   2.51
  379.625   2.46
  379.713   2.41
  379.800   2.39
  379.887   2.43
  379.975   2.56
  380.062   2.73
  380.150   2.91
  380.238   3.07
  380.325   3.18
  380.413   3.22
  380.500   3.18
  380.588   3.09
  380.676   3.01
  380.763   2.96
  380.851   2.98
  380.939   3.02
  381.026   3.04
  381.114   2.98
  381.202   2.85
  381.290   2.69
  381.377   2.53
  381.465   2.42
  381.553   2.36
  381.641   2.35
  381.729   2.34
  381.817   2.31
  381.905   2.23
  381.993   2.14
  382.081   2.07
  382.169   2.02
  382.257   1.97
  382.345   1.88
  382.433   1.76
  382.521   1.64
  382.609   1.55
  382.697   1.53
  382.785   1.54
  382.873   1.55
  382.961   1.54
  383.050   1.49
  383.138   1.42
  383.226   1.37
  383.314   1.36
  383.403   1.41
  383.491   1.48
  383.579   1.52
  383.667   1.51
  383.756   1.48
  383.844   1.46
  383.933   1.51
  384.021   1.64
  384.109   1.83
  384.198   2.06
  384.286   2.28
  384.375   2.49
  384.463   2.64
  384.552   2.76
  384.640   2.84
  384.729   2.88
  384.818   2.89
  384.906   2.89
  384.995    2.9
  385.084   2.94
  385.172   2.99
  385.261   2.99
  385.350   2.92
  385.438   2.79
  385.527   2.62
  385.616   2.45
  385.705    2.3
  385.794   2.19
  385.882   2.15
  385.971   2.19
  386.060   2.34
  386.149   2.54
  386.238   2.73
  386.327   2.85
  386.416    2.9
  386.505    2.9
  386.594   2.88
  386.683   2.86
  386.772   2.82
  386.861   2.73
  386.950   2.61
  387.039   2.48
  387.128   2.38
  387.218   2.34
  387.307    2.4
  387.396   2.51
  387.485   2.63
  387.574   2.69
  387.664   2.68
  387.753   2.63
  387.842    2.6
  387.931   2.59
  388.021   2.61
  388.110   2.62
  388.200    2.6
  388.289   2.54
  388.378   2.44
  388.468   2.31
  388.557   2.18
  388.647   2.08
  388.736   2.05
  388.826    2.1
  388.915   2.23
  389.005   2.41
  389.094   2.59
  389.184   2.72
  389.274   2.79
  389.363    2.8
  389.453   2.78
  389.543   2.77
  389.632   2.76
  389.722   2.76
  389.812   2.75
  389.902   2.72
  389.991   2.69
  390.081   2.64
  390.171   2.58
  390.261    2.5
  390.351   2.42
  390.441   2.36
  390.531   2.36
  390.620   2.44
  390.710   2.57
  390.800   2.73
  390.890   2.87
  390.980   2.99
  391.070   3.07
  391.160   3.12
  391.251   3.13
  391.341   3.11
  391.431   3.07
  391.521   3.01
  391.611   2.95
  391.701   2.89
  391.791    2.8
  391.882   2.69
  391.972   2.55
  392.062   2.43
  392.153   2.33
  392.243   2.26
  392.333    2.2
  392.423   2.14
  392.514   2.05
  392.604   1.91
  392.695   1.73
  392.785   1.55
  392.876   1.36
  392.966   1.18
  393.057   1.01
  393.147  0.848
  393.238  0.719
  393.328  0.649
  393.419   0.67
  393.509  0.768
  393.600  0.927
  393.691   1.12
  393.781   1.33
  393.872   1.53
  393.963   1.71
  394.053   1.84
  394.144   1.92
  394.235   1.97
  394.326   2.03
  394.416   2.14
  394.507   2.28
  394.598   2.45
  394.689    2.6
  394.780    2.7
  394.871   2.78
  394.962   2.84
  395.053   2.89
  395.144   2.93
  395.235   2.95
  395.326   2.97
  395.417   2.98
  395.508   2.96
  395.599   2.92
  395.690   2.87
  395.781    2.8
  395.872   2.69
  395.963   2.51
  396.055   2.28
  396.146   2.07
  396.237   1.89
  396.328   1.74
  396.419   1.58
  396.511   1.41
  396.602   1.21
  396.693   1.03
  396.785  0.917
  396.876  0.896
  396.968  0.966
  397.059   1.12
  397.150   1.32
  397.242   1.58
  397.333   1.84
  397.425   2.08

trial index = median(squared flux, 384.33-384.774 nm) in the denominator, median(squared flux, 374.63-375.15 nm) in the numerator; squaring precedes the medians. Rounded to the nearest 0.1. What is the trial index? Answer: 0.3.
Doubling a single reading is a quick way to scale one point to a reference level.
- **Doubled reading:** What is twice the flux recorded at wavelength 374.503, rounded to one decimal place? 3.5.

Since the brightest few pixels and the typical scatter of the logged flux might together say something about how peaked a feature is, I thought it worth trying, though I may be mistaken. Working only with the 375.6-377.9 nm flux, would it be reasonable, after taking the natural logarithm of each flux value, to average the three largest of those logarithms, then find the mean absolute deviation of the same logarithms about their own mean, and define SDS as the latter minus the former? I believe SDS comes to -1.08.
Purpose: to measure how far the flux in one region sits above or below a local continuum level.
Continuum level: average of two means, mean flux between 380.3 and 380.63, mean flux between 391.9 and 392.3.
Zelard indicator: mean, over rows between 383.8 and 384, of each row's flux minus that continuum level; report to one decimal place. -1.3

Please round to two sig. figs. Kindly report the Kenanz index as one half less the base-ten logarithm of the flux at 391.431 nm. 0.013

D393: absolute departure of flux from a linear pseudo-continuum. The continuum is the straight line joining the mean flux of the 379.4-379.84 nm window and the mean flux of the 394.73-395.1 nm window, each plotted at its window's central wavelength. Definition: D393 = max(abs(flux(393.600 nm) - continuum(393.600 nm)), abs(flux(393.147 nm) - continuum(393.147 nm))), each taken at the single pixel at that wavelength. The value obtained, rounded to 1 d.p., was 1.9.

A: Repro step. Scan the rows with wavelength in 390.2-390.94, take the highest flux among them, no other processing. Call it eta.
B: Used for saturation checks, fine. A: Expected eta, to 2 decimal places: 2.87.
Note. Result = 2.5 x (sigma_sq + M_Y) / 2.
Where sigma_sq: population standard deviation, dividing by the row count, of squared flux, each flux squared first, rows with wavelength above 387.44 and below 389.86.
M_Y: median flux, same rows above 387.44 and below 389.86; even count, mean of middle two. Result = 4.7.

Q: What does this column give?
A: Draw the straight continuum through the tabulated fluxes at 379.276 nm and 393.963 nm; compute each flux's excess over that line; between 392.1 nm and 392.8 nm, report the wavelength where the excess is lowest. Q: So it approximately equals 392.785 nm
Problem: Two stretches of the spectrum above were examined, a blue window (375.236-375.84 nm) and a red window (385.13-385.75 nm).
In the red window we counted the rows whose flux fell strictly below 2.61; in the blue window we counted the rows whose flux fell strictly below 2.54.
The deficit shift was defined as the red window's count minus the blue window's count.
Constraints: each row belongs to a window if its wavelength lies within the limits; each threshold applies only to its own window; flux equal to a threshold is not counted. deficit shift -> 1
